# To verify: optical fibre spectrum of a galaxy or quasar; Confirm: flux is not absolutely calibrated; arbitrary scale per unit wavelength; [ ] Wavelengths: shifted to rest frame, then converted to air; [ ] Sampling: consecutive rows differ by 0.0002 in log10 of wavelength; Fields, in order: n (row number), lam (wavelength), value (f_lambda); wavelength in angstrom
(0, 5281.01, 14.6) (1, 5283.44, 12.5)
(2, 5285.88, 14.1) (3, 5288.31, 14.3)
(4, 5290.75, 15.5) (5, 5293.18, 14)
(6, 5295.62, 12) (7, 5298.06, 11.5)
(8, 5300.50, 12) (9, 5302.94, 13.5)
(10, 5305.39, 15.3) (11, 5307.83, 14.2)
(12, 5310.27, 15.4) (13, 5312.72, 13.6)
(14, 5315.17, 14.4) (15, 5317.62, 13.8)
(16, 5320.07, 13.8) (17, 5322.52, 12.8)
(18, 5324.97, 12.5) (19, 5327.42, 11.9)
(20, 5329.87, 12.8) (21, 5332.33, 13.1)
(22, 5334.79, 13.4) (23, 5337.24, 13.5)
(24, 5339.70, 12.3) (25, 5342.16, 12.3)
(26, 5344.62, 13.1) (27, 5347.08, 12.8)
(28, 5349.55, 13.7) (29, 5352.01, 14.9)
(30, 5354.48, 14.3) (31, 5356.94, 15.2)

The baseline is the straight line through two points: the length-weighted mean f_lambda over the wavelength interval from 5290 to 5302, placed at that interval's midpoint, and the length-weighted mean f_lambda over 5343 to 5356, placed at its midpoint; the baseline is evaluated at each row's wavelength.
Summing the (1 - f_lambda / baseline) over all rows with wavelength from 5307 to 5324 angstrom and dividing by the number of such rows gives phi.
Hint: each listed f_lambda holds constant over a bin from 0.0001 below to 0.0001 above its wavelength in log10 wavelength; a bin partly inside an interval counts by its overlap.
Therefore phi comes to -0.06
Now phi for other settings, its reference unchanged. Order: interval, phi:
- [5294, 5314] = -0.03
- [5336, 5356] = 0.02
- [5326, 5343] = 0.06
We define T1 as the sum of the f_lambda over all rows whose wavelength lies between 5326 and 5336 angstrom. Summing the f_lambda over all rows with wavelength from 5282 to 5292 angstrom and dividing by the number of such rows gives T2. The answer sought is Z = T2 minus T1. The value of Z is -37.1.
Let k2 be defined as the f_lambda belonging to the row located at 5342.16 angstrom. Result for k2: 12.3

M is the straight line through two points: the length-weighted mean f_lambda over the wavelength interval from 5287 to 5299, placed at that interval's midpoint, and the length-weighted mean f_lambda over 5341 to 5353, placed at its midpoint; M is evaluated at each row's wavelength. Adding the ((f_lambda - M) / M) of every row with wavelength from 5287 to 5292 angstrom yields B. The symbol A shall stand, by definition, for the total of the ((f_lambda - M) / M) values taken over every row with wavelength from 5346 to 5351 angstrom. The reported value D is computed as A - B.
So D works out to -0.22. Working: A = -0.01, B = 0.2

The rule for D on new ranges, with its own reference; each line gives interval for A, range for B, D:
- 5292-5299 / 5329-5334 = -0.16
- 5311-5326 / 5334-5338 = 0.01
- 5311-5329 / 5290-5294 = -0.27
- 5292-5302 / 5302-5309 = -0.53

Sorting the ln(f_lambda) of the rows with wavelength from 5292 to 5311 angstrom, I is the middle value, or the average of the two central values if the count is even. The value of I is 2.62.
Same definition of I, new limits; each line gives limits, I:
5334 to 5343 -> 2.55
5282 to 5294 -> 2.65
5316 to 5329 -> 2.55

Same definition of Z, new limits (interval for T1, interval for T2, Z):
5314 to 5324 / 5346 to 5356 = -40.9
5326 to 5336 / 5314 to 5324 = -37.5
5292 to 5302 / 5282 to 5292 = -35.4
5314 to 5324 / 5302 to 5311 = -40.2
